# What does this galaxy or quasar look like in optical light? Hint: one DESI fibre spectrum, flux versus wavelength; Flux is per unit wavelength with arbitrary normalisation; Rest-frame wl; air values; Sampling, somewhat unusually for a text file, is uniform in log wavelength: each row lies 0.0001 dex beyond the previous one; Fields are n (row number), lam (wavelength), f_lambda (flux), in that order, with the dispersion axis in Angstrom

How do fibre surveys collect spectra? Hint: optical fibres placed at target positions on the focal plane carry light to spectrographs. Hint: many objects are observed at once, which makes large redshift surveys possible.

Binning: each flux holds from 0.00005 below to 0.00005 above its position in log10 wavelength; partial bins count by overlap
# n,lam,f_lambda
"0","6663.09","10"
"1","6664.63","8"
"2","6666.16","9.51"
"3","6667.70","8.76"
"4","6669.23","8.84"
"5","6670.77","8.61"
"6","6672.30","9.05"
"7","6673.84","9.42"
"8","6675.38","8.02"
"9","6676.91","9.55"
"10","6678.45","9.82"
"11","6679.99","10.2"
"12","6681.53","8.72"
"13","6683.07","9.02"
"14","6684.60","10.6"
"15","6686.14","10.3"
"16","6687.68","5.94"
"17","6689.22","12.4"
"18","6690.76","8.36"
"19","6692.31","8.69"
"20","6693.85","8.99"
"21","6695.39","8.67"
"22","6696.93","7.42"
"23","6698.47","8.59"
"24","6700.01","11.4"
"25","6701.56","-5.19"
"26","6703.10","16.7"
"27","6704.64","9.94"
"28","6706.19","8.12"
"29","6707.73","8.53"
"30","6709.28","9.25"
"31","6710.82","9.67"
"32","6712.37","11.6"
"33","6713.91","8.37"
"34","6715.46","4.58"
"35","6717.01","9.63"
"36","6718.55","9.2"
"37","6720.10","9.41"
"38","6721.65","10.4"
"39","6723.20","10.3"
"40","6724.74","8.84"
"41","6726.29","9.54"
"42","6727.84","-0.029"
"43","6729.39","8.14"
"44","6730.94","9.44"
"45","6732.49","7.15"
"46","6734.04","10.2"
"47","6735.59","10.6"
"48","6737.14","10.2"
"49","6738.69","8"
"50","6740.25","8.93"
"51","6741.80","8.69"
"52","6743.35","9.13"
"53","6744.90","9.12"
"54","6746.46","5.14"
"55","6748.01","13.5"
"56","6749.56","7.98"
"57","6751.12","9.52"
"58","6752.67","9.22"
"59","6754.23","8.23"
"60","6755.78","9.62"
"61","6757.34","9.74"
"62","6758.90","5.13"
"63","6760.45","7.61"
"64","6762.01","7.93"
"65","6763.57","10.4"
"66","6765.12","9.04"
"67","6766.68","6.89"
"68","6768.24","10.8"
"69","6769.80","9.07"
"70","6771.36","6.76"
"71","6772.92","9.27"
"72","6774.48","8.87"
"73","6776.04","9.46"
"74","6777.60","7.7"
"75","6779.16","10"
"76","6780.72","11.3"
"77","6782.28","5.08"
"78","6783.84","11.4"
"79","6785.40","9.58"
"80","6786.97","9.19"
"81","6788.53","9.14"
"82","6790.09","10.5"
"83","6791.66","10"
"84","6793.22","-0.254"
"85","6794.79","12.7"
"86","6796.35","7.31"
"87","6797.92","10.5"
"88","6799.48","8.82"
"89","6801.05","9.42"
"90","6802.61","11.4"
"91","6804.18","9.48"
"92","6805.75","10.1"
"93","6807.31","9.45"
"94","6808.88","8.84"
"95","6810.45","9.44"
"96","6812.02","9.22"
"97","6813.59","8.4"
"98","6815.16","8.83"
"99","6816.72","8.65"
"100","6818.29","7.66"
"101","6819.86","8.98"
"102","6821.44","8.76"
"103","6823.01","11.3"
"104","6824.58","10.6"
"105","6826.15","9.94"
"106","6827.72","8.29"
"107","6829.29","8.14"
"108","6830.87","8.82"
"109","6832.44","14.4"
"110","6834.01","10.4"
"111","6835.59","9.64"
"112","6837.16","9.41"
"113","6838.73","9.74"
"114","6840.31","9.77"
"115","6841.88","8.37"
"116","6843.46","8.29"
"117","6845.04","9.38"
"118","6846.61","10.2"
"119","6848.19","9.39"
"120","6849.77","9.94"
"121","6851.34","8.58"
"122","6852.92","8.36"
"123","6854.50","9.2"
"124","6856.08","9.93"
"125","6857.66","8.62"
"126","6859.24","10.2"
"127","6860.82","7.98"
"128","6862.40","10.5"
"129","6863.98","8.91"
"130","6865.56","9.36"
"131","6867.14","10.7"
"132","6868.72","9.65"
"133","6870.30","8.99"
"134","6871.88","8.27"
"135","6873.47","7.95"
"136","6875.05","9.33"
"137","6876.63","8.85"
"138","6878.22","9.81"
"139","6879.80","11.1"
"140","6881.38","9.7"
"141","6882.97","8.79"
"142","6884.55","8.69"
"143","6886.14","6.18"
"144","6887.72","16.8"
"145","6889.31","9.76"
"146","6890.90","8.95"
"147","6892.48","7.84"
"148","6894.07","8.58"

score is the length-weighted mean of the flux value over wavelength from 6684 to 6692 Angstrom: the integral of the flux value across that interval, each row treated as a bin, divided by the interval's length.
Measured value 9.4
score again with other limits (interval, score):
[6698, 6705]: 8.2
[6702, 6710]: 9.9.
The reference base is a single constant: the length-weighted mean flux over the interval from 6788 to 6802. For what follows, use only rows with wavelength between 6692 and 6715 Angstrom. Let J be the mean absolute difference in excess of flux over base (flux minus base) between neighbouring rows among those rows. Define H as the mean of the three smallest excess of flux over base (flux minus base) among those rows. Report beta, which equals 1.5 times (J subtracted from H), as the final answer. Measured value -14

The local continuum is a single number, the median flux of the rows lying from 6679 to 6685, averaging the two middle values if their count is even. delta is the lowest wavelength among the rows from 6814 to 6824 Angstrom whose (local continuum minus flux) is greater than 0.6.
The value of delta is 6815.16 Angstrom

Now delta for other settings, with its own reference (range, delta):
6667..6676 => 6667.70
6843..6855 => 6843.46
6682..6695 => 6687.68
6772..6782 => 6774.48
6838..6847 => 6841.88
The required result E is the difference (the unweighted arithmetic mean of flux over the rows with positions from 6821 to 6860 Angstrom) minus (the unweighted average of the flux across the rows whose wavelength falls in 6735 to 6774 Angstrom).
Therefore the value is 0.8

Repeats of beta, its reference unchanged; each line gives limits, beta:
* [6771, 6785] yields -7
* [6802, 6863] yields -3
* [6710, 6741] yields -11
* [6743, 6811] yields -12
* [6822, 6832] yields -2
